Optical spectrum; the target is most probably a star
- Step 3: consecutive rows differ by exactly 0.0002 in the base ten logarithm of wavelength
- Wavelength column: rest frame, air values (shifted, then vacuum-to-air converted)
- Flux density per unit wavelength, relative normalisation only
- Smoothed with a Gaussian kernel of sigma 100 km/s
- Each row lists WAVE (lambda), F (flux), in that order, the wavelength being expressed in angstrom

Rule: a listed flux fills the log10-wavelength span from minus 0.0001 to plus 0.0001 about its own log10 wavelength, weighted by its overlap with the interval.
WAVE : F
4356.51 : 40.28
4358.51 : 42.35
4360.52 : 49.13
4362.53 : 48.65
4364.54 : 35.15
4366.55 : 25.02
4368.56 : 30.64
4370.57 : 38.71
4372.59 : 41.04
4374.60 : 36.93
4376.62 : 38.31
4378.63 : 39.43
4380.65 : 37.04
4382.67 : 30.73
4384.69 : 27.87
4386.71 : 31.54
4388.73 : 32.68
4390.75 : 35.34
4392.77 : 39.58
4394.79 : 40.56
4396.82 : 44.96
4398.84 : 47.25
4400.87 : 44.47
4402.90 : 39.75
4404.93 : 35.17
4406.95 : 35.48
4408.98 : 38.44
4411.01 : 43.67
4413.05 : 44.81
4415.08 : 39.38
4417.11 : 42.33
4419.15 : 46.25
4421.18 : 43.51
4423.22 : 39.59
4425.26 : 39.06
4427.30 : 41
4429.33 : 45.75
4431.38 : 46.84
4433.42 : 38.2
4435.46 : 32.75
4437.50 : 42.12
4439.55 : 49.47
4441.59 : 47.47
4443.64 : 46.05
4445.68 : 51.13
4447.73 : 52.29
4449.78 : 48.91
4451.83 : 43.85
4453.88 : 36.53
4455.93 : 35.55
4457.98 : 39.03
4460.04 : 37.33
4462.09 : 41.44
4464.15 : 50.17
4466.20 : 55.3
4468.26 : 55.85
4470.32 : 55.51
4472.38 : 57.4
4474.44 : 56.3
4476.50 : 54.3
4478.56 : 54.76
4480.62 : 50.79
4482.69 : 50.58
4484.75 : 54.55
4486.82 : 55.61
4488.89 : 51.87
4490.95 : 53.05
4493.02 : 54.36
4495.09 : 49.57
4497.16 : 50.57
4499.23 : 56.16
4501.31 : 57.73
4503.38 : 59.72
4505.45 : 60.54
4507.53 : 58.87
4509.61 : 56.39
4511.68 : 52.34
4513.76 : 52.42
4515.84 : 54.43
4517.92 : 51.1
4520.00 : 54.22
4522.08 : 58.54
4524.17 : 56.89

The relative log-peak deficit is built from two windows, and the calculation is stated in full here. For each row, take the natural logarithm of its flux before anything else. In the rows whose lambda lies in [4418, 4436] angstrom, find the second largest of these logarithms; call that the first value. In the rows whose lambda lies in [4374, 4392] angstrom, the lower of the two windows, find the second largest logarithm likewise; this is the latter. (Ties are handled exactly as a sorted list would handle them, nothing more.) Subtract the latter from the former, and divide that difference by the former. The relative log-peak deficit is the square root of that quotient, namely 0.22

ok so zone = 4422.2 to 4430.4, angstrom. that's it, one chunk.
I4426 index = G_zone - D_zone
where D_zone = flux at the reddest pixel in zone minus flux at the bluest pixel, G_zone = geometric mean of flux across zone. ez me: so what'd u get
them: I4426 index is 35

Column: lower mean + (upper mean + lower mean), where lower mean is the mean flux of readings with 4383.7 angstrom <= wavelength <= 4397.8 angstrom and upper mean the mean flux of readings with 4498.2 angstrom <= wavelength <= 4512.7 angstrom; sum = 130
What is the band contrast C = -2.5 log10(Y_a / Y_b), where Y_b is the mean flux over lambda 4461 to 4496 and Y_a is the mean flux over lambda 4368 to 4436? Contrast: 0.33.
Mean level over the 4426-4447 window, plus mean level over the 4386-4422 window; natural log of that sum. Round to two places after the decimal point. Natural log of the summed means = 4.44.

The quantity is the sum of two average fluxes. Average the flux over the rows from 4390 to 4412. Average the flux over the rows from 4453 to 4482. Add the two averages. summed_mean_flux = 89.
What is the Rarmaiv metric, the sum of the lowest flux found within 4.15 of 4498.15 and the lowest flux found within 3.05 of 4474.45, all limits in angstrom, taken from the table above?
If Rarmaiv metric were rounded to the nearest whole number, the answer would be 104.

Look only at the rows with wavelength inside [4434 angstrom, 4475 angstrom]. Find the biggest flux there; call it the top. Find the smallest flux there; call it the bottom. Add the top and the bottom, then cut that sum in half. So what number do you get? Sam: 45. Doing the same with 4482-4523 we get 55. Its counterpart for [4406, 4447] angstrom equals 42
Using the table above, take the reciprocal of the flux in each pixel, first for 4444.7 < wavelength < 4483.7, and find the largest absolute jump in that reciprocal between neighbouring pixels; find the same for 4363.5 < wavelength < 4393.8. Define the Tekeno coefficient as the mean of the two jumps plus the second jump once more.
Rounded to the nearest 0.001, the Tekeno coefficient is 0.020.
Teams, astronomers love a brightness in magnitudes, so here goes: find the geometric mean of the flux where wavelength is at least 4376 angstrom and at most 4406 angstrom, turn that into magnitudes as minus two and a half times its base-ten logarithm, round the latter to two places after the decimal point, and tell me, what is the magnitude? -3.93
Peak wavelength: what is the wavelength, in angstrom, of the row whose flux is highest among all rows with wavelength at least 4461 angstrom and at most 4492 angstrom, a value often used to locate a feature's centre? 4472.38 angstrom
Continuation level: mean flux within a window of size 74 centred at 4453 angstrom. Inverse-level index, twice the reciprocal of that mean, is 0.043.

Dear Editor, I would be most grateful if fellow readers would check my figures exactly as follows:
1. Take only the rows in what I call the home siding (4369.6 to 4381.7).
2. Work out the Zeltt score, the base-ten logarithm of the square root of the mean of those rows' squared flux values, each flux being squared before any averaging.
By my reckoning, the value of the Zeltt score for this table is 1.59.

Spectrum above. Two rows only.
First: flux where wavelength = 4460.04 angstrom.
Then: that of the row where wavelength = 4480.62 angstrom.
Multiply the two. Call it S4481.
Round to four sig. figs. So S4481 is 1896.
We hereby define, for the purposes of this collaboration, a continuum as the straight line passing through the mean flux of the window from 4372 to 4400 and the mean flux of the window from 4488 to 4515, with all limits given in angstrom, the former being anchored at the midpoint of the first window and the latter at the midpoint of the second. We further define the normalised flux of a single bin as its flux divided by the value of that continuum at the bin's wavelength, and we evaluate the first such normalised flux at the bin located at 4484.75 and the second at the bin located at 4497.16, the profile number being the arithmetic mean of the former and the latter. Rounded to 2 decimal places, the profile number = 0.99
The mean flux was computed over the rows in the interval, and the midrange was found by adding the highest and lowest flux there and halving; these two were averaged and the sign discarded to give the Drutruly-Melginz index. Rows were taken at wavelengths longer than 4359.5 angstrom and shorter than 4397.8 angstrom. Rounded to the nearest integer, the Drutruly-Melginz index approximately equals 37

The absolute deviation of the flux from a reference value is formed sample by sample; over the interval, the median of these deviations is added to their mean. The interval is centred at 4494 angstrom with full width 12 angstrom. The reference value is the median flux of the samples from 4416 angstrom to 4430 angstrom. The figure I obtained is 20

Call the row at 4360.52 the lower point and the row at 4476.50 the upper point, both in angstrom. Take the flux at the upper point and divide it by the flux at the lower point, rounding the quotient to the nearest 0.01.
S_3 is 1.11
